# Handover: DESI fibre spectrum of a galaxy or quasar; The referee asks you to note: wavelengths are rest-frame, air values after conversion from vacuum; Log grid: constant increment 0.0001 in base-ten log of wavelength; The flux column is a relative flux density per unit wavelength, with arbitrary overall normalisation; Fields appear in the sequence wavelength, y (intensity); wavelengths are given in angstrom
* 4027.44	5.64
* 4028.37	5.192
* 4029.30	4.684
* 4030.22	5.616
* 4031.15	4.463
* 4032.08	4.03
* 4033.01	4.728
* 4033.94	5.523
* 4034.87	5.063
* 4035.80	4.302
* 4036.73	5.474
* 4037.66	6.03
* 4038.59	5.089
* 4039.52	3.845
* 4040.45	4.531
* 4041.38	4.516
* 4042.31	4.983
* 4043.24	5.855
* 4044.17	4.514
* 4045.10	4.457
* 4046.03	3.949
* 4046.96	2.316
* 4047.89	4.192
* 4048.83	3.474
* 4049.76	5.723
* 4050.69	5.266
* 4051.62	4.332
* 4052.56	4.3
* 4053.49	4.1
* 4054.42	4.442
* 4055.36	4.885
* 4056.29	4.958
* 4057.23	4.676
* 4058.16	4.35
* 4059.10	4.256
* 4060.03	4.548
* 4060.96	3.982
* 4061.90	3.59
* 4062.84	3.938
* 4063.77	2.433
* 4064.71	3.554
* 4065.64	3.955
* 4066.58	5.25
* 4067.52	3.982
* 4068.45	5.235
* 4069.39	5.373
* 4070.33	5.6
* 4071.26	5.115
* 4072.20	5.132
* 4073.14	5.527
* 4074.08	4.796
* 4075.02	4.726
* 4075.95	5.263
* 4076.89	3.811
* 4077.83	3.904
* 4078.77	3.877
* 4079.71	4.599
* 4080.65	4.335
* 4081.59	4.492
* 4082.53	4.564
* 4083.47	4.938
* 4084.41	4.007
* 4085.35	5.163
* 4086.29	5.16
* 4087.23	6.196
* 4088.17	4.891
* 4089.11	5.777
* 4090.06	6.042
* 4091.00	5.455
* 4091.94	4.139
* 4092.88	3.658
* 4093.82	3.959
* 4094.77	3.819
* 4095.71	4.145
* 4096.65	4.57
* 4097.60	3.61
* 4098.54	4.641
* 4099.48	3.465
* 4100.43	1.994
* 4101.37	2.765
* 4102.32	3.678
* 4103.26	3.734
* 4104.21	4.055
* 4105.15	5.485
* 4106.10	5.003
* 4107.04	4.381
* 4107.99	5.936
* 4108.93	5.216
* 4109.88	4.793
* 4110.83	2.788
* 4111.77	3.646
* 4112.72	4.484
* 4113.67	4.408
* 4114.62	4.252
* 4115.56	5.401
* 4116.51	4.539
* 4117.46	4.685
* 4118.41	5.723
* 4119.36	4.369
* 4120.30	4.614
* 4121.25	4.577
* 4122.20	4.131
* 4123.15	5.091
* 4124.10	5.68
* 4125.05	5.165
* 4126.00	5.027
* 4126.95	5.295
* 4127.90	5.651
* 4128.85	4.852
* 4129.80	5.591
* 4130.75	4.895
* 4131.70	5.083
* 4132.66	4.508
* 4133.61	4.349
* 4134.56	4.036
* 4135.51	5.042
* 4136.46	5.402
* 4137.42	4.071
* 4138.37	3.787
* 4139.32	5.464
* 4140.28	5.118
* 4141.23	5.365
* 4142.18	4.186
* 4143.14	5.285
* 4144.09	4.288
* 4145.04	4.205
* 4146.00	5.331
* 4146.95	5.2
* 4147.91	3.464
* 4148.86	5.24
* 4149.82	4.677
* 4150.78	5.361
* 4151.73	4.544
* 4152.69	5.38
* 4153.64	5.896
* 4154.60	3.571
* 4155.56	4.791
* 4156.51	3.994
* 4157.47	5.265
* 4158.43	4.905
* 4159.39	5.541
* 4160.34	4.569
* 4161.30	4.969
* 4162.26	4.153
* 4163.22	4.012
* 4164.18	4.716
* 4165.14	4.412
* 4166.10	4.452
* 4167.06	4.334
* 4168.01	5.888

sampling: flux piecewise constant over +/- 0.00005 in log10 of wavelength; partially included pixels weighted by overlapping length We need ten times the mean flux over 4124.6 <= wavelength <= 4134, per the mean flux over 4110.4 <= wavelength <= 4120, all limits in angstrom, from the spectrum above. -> 11.4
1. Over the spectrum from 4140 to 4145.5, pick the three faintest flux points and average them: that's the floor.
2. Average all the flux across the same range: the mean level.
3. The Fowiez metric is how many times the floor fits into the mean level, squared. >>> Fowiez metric 1.26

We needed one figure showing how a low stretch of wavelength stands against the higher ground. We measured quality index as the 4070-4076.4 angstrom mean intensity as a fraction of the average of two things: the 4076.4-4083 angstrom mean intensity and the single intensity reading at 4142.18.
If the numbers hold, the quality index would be 1.23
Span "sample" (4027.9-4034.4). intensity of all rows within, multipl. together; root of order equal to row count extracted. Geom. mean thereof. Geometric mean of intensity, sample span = 4.86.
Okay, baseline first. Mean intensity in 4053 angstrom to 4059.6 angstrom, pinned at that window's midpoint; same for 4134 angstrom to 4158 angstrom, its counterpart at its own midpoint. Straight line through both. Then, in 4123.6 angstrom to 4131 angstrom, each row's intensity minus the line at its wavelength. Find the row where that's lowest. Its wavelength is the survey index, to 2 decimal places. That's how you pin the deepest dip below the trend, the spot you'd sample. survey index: 4128.85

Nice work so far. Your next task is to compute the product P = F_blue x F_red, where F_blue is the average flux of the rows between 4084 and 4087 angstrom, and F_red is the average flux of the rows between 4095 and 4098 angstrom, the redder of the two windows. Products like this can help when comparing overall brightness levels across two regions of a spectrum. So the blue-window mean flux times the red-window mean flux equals 20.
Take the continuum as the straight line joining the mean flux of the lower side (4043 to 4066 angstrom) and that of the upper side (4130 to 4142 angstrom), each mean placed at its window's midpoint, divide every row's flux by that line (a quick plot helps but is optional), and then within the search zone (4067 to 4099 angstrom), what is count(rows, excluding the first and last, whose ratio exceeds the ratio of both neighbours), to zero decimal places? 11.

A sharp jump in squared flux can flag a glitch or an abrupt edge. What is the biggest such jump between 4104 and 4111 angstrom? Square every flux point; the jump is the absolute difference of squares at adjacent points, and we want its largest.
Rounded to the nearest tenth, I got 16.0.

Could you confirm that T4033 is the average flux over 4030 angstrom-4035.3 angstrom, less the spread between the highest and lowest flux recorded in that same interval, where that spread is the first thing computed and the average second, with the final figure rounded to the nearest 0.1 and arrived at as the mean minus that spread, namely 3.3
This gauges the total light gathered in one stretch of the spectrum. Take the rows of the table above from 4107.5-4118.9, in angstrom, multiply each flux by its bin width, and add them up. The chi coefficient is 53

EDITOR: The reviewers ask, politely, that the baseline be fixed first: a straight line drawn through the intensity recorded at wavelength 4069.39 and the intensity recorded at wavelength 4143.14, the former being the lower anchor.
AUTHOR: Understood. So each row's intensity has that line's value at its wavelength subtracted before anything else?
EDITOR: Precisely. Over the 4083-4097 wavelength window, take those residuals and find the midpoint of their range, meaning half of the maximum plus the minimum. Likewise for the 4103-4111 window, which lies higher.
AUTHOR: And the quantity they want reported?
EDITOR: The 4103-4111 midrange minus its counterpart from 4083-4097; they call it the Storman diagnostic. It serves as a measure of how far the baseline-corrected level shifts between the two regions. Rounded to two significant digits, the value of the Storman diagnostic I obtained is -0.54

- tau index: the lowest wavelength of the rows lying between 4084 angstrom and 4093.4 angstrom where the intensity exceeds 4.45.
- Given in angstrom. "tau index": 4085.35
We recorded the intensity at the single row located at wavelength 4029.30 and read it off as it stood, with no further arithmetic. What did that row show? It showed 4.684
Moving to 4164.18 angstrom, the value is 4.716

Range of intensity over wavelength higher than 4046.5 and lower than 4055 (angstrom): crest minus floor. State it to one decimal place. 3.4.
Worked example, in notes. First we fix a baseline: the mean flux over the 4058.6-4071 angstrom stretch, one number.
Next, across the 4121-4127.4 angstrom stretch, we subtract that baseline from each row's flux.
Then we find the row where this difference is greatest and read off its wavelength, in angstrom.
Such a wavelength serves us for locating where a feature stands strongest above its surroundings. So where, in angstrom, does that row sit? 4124.10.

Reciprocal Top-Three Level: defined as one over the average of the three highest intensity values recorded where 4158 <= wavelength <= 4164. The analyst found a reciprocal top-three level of 0.195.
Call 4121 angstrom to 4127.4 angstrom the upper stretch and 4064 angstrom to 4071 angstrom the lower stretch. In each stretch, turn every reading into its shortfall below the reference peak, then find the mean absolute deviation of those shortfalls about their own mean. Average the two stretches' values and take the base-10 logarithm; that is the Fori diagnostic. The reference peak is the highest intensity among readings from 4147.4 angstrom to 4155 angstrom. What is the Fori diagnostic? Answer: -0.25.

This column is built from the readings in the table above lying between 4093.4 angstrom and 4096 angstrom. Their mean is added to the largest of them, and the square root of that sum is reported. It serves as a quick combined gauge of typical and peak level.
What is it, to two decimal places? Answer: 2.85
